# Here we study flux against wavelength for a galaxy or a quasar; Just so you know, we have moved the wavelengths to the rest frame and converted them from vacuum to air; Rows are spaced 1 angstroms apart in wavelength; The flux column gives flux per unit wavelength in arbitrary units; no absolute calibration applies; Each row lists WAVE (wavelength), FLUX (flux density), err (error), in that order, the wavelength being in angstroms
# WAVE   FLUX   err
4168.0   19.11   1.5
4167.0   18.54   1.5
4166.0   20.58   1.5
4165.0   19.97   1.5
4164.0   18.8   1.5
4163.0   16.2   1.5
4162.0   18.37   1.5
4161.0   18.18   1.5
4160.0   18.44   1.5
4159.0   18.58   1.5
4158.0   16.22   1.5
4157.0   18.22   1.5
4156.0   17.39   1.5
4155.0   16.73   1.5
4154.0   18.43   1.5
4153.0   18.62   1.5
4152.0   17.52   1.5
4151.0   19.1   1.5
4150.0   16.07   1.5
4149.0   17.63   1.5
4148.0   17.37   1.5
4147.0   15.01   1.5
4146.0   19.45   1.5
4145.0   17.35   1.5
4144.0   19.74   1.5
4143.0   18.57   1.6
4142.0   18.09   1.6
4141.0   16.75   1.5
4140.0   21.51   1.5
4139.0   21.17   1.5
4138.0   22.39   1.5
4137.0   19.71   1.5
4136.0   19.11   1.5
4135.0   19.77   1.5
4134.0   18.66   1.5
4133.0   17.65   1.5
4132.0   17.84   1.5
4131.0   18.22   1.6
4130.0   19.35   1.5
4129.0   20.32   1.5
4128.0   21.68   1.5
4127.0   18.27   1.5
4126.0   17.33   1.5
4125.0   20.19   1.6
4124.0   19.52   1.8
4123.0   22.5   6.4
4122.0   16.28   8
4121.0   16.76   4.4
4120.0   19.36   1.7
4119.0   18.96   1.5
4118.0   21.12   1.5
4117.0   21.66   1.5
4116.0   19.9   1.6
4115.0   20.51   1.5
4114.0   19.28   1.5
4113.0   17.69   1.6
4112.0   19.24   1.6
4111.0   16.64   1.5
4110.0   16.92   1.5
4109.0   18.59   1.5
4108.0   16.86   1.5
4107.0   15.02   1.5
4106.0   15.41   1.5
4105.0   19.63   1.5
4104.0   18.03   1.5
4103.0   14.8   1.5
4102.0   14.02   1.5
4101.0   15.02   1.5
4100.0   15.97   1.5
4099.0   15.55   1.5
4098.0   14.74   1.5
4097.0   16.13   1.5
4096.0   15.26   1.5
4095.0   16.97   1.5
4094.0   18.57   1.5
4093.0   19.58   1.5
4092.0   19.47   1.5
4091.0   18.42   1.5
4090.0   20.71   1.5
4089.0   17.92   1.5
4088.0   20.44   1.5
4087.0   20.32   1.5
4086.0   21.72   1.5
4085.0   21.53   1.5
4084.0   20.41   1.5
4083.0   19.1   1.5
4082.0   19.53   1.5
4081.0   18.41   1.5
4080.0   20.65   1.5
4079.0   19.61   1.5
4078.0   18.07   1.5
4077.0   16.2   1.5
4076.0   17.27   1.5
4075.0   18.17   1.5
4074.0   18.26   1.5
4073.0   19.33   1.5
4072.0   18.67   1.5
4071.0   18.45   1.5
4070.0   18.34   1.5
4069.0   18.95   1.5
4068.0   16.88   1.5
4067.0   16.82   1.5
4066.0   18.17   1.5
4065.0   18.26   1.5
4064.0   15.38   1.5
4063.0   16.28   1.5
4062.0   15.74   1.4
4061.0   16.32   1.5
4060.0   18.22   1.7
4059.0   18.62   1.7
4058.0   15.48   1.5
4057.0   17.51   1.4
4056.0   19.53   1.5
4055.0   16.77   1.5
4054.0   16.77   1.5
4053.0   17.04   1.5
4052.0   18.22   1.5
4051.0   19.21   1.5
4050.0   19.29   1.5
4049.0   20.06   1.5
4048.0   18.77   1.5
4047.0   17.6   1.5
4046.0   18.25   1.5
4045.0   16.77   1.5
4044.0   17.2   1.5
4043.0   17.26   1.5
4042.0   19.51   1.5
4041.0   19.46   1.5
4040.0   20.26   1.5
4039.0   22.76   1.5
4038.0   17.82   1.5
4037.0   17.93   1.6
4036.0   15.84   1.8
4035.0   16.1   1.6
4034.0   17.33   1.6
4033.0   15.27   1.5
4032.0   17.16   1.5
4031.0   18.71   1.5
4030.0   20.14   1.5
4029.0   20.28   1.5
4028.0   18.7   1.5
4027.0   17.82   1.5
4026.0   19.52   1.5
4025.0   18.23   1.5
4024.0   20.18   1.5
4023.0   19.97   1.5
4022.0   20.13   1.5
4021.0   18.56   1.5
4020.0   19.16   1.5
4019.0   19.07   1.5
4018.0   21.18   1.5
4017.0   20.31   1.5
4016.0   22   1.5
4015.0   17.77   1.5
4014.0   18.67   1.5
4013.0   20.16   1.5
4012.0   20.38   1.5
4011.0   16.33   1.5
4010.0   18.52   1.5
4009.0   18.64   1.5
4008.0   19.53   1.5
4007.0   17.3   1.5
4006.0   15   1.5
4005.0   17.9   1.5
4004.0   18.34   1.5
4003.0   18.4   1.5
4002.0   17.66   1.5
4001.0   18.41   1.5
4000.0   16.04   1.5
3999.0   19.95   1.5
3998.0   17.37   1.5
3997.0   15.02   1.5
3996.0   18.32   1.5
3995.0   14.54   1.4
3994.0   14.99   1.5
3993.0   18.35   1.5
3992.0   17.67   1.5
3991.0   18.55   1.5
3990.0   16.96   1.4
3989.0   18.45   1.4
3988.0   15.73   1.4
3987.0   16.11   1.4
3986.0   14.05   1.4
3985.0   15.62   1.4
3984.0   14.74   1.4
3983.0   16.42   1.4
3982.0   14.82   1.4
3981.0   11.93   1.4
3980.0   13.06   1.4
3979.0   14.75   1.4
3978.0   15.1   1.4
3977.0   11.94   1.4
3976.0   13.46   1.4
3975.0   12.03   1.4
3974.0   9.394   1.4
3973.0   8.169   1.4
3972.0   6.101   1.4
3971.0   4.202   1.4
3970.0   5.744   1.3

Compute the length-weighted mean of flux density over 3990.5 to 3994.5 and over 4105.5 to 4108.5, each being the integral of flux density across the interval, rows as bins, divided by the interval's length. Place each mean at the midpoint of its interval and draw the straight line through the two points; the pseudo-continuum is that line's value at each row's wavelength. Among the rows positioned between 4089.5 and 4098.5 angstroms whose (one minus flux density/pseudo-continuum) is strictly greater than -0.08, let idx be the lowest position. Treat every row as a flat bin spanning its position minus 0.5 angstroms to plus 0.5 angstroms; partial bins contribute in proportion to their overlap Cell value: 4095.0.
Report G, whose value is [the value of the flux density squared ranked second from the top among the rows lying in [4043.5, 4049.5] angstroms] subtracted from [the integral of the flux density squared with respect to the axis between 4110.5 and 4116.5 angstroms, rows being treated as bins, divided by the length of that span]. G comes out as 6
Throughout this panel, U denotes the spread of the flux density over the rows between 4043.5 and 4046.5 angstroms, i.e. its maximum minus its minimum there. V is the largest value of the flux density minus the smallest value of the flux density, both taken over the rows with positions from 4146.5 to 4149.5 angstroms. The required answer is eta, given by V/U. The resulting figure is 1.8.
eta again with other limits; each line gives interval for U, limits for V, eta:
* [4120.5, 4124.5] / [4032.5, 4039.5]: 1.2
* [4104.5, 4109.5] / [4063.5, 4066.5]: 0.6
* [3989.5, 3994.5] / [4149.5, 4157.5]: 0.9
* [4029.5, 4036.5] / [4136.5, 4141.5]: 1.2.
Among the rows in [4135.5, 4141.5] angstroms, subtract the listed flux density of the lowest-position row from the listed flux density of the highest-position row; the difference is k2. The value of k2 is -2.4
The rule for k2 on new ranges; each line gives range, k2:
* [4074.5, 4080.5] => 2.5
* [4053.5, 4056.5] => 2.8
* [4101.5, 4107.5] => 1.0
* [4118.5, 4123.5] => 3.5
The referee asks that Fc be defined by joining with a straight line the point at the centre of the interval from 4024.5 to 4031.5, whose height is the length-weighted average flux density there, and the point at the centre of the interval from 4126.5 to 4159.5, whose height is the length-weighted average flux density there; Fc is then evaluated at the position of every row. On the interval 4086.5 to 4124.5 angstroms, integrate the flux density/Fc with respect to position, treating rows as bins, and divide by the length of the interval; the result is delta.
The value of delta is 0.96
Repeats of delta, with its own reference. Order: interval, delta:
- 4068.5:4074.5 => 0.99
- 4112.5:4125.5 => 1.05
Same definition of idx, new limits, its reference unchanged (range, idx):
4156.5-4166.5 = 4158.0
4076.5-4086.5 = 4077.0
